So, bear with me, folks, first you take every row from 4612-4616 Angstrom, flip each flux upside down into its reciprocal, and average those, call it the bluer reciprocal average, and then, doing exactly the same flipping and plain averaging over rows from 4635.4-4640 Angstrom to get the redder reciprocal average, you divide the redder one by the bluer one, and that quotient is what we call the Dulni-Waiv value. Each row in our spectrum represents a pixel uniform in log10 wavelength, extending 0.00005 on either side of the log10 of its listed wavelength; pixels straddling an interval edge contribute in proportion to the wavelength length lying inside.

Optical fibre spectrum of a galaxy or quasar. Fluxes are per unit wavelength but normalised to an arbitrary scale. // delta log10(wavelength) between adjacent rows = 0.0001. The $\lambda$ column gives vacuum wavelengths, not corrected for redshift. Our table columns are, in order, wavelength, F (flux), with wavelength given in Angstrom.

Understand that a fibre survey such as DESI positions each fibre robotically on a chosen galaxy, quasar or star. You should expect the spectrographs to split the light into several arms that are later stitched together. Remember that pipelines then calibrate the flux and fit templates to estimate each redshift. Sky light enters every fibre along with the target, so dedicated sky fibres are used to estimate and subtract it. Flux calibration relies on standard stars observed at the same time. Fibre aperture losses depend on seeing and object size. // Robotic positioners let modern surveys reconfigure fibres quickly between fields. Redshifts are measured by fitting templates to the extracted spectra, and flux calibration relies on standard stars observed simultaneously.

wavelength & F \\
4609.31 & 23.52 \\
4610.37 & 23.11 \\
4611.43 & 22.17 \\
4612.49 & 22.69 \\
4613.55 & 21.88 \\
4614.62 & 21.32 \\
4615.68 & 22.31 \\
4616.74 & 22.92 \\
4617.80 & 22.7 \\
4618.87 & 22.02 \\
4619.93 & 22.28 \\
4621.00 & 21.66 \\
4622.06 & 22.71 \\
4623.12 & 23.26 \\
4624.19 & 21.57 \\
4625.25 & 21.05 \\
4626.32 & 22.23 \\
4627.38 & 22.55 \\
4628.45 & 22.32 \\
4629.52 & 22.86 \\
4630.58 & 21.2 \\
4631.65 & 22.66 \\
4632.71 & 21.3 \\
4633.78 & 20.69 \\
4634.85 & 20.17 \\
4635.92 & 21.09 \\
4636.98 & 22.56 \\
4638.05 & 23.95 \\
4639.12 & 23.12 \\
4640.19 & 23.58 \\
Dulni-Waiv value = 0.97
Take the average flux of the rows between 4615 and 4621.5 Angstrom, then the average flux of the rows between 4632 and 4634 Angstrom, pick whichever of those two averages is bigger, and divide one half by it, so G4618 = 0.0224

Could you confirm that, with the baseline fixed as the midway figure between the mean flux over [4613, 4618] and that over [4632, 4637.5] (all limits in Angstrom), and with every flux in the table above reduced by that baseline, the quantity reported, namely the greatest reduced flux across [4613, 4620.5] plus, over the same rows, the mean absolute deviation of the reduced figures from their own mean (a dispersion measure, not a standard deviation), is 1.6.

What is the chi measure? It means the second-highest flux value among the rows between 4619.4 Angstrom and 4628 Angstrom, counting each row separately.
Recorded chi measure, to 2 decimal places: 22.71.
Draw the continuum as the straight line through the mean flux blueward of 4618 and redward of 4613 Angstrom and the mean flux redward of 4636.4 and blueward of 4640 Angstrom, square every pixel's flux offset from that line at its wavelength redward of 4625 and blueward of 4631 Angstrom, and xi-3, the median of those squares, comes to 0.22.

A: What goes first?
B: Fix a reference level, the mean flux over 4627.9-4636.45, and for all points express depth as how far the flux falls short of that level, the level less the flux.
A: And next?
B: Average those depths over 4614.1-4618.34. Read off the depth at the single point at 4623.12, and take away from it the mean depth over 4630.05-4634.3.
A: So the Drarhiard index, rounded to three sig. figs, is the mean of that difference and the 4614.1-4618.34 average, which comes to -1.29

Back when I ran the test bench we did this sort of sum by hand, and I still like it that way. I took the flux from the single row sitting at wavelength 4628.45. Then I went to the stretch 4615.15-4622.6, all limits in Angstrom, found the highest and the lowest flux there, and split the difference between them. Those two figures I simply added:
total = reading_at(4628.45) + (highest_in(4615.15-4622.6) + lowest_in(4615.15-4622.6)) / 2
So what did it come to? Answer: 44.6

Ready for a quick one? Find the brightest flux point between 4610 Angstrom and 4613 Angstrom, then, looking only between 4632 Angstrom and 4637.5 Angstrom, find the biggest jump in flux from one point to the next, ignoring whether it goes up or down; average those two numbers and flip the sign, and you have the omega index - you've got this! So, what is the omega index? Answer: -12.3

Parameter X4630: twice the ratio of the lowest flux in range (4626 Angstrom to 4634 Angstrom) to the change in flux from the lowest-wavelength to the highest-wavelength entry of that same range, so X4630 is -27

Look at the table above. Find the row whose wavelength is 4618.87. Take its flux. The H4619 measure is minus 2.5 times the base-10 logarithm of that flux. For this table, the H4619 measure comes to -3.357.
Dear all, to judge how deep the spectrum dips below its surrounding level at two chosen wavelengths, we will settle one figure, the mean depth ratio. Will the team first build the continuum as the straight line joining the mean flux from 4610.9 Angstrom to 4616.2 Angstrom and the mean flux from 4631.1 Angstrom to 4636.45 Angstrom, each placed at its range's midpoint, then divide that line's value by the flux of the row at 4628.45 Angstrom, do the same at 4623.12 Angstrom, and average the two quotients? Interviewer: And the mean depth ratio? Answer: 0.945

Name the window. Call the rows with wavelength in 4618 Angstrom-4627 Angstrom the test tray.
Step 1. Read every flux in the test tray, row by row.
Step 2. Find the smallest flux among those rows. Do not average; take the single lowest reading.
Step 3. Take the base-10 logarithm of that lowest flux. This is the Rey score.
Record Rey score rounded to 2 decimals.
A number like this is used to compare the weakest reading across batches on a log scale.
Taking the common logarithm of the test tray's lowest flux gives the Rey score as 1.32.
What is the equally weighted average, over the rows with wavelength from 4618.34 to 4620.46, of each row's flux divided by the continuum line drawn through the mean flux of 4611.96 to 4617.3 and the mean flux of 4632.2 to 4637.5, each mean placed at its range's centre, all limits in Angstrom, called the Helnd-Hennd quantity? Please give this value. 1.01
